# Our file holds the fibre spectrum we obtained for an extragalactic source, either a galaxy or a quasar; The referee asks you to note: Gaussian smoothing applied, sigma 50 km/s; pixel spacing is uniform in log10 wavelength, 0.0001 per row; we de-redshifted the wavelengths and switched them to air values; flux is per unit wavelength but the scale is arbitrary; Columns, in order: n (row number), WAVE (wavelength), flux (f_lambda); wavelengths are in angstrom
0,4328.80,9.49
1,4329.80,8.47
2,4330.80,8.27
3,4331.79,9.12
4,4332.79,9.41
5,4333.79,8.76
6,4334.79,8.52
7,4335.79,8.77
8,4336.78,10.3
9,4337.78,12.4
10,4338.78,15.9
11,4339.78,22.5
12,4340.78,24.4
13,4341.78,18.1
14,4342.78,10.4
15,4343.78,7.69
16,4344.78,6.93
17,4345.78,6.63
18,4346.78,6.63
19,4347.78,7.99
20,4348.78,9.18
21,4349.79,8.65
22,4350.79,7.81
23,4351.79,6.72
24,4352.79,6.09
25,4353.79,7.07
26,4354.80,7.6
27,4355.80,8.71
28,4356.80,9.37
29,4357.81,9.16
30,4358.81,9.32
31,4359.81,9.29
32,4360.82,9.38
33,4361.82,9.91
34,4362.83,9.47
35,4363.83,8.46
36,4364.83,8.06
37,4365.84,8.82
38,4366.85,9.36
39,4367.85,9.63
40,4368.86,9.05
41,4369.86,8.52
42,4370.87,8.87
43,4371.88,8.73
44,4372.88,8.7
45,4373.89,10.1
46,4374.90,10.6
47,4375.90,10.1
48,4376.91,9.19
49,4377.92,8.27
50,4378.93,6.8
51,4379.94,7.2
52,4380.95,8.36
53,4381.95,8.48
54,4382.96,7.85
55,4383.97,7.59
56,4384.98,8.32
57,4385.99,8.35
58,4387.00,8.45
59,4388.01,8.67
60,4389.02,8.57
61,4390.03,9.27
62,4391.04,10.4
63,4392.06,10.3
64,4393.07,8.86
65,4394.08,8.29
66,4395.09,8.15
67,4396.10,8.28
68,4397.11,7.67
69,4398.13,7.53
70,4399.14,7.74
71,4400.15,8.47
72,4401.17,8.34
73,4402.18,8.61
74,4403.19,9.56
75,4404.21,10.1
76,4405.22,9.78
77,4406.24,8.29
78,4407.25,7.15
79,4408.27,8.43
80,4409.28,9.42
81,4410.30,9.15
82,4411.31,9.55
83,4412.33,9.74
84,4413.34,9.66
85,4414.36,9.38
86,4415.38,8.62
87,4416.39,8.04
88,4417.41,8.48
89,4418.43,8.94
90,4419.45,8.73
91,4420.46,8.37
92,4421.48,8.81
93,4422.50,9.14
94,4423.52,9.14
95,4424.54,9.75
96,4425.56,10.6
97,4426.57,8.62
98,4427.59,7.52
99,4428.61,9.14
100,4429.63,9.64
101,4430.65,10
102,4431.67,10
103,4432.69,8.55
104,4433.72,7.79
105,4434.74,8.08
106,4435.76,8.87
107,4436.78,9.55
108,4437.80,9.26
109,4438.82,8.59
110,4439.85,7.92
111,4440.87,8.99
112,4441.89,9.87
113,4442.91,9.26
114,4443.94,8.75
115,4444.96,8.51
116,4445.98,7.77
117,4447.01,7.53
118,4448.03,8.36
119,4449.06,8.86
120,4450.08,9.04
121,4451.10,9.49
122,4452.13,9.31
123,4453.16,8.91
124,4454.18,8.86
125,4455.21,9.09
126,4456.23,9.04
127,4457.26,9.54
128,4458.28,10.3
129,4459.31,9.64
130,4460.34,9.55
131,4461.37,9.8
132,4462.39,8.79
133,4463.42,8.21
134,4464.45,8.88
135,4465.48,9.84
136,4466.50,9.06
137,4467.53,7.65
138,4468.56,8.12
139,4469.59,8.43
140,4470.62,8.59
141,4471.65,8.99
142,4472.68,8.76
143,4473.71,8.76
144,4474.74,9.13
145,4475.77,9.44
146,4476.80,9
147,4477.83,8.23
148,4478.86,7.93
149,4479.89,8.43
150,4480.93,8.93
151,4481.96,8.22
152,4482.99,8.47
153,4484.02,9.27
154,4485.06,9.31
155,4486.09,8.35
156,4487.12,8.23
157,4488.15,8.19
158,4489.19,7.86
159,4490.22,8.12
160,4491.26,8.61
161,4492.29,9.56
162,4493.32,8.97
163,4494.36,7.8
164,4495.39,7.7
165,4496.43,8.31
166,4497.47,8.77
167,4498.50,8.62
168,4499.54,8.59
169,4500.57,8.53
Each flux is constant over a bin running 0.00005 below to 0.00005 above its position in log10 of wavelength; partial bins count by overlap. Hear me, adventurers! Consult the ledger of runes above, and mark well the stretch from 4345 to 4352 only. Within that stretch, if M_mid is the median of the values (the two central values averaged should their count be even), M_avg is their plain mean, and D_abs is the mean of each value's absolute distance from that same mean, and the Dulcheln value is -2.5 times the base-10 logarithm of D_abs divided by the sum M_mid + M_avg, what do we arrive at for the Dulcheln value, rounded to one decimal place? 3.1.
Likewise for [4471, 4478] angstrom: 4.5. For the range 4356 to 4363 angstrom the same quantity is 5.2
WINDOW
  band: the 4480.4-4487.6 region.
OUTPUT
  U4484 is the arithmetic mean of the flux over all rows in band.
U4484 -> 8.7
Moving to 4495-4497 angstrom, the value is 8.0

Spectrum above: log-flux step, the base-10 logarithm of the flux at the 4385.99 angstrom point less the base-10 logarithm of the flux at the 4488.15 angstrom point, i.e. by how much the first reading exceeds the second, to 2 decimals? 0.01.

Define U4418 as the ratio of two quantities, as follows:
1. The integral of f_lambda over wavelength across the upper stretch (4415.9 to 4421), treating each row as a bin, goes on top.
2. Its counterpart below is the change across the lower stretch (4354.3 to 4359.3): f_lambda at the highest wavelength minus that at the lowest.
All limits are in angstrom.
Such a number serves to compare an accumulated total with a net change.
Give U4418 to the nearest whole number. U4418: 25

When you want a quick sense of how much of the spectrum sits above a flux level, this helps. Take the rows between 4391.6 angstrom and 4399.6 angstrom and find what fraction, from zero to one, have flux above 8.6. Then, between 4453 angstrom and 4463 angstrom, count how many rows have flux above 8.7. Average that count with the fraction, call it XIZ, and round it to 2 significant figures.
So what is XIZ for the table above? 5.1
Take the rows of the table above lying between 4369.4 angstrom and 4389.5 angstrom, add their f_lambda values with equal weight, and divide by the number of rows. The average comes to 8.59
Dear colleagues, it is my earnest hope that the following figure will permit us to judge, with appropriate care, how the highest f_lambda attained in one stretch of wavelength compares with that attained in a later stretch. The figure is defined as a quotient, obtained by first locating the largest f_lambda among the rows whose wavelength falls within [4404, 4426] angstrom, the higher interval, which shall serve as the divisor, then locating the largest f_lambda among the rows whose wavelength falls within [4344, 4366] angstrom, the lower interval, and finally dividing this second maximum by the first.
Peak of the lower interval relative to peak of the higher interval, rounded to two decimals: 0.93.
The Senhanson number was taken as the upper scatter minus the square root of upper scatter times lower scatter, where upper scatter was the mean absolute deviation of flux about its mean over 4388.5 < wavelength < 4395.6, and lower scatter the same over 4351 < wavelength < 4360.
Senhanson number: -0.17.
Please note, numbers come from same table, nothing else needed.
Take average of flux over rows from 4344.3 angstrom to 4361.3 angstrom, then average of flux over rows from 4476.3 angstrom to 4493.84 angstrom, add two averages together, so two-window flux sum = 16.6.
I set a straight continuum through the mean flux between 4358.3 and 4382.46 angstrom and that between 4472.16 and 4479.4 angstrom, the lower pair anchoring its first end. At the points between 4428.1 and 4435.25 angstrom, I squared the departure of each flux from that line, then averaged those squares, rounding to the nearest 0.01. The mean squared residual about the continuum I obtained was 0.74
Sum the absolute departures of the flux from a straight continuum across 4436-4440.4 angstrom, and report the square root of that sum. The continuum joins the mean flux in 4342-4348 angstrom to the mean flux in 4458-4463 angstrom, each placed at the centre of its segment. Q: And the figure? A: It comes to 1.5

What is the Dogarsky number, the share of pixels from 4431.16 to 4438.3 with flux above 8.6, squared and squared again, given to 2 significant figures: 0.11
